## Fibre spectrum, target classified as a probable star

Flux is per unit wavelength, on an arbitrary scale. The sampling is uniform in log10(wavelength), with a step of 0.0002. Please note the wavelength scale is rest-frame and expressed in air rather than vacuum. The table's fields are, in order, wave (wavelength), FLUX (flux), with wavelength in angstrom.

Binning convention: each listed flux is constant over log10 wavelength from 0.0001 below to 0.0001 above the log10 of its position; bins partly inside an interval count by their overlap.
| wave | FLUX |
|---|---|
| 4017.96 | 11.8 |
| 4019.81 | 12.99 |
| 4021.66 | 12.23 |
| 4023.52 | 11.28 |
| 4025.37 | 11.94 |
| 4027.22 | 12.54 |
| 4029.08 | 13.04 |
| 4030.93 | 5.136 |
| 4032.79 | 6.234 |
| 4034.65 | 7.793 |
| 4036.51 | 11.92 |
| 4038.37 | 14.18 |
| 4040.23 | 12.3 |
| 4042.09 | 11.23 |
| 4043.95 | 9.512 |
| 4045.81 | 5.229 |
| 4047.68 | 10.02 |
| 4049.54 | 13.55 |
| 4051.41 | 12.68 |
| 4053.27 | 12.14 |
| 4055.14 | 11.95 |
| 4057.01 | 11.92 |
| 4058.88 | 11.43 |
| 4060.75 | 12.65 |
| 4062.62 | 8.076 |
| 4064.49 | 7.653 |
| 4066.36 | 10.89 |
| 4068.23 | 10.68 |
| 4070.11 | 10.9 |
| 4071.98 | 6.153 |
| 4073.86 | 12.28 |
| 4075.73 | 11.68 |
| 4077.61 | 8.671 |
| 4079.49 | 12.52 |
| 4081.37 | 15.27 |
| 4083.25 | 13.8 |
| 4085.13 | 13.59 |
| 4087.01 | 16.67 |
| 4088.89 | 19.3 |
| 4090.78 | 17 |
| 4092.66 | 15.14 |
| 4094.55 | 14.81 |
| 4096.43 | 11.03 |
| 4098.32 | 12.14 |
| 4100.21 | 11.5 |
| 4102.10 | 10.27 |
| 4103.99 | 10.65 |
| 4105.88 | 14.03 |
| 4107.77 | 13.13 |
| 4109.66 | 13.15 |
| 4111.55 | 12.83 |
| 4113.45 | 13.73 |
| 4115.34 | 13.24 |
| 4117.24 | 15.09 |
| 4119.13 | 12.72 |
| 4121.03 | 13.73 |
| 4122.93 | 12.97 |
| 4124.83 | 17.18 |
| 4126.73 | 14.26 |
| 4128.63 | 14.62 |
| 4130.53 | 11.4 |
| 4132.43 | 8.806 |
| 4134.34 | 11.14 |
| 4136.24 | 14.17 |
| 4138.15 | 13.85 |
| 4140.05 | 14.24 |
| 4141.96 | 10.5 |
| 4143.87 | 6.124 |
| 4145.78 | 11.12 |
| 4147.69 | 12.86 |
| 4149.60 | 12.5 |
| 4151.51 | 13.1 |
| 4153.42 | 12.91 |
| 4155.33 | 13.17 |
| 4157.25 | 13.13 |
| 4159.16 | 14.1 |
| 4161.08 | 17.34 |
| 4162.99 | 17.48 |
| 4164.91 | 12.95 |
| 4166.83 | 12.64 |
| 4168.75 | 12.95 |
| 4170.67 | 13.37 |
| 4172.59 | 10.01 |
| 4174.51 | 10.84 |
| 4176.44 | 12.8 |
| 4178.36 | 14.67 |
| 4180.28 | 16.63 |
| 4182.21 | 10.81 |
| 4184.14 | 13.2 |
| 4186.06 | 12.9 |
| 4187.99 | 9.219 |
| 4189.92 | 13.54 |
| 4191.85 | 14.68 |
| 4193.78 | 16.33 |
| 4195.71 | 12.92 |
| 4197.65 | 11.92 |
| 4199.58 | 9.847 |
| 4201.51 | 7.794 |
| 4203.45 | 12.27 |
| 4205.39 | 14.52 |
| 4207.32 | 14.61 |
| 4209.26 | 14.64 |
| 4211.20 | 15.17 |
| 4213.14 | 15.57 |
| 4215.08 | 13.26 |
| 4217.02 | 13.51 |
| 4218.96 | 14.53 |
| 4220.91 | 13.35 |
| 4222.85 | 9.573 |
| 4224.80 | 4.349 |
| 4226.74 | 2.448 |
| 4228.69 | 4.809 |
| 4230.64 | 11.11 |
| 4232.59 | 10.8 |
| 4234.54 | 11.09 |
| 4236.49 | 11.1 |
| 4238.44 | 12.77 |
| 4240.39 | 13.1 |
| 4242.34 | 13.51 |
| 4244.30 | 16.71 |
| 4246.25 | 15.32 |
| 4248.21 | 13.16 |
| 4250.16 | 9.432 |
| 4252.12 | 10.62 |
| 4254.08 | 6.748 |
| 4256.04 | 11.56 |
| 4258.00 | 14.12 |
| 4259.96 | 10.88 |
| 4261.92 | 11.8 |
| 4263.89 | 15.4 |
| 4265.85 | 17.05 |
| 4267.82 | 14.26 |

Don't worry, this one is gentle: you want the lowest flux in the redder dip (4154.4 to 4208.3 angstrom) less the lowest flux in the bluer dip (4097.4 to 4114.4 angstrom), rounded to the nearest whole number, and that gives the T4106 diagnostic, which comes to -2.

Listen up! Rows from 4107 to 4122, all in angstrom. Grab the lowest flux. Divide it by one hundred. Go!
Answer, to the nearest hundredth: 0.13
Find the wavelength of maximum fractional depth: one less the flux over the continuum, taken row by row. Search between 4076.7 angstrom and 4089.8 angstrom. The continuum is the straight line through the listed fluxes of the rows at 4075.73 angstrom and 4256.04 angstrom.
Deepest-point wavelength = 4077.61 angstrom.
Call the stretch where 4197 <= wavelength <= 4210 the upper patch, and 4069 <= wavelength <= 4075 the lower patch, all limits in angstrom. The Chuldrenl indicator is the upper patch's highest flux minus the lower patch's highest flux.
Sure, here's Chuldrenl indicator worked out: 2.4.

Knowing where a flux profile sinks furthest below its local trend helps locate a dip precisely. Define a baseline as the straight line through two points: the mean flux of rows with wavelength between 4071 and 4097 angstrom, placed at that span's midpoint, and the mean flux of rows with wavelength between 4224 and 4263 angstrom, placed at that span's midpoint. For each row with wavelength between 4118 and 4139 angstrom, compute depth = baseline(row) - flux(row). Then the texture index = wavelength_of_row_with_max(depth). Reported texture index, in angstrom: 4132.43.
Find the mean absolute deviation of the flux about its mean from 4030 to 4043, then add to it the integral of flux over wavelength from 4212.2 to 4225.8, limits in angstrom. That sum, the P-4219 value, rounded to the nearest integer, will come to 166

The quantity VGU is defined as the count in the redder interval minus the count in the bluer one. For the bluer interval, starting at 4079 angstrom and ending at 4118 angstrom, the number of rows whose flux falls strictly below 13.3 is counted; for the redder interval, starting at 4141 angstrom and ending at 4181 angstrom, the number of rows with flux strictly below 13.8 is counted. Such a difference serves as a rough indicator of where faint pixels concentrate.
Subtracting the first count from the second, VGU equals 6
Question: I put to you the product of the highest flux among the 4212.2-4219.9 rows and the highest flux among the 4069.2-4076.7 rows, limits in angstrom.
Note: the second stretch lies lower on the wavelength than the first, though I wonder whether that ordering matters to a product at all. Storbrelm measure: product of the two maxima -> 191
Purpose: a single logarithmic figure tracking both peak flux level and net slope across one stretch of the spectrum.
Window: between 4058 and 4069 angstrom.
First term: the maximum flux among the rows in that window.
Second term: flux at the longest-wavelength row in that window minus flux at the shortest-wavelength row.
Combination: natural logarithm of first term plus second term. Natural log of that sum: 2.48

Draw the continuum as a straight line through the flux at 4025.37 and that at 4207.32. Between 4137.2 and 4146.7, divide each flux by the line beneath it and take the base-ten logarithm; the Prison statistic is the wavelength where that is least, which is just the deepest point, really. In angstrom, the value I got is 4143.87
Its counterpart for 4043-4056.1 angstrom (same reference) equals 4045.81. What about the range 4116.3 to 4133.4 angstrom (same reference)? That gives 4132.43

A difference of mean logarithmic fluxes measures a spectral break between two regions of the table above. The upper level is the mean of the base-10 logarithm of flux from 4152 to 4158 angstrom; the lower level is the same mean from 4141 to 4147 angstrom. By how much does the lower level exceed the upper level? -0.16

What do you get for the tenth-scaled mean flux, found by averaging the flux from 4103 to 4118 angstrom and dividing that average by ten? 1.32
